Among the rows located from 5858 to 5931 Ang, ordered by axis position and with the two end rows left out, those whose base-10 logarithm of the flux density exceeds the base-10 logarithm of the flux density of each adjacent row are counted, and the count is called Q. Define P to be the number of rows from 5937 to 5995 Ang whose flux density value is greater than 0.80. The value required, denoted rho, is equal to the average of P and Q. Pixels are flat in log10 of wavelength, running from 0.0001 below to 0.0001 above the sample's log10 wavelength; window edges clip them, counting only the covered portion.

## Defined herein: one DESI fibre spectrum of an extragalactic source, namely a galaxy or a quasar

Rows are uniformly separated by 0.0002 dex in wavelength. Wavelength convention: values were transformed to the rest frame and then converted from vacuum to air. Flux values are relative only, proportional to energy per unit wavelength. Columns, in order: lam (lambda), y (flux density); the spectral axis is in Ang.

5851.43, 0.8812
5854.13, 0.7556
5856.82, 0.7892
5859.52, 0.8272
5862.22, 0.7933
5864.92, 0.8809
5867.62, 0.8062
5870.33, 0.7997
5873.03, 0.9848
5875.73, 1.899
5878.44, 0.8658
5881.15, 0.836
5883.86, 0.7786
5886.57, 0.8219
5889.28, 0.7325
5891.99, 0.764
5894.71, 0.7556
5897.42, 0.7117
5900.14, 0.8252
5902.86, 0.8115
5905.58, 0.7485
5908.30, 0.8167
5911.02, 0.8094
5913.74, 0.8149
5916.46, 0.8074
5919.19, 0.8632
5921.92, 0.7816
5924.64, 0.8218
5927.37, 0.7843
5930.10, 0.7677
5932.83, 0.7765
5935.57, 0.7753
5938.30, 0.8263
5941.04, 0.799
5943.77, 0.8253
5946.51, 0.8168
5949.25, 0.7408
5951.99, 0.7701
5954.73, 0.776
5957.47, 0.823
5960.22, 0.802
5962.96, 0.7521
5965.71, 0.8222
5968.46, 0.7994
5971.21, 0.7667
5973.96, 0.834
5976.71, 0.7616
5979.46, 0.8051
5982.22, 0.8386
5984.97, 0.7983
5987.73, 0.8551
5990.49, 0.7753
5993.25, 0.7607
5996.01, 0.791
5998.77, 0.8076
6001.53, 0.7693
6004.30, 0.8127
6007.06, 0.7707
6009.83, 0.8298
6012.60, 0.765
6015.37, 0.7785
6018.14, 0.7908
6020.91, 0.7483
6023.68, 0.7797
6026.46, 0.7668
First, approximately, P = 10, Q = 9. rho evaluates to 9.5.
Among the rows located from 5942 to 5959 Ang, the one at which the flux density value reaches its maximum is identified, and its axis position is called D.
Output 5943.77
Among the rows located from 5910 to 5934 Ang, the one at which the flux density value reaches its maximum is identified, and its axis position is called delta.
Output 5919.19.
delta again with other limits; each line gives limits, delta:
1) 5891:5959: 5919.19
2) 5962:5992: 5987.73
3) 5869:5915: 5875.73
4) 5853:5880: 5875.73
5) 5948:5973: 5957.47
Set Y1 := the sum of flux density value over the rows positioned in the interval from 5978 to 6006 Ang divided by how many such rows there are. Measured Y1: 0.801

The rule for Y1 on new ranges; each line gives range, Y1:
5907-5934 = 0.804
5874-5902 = 0.899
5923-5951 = 0.793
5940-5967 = 0.793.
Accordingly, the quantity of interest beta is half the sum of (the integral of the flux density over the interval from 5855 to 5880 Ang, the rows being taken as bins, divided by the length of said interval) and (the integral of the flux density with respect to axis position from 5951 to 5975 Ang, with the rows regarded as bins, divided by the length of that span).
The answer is 0.875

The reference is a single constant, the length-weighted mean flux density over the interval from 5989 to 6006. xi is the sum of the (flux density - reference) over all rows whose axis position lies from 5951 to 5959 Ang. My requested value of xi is 0.01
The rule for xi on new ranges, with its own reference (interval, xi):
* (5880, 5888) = 0.08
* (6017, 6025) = -0.04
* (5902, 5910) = 0.02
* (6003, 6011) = 0.05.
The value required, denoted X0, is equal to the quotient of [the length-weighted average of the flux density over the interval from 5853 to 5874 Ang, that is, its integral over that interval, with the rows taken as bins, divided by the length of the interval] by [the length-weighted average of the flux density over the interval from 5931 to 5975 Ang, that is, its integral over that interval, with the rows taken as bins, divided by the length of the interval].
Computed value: 1.04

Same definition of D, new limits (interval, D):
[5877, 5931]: 5878.44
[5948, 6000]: 5987.73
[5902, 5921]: 5919.19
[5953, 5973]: 5957.47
